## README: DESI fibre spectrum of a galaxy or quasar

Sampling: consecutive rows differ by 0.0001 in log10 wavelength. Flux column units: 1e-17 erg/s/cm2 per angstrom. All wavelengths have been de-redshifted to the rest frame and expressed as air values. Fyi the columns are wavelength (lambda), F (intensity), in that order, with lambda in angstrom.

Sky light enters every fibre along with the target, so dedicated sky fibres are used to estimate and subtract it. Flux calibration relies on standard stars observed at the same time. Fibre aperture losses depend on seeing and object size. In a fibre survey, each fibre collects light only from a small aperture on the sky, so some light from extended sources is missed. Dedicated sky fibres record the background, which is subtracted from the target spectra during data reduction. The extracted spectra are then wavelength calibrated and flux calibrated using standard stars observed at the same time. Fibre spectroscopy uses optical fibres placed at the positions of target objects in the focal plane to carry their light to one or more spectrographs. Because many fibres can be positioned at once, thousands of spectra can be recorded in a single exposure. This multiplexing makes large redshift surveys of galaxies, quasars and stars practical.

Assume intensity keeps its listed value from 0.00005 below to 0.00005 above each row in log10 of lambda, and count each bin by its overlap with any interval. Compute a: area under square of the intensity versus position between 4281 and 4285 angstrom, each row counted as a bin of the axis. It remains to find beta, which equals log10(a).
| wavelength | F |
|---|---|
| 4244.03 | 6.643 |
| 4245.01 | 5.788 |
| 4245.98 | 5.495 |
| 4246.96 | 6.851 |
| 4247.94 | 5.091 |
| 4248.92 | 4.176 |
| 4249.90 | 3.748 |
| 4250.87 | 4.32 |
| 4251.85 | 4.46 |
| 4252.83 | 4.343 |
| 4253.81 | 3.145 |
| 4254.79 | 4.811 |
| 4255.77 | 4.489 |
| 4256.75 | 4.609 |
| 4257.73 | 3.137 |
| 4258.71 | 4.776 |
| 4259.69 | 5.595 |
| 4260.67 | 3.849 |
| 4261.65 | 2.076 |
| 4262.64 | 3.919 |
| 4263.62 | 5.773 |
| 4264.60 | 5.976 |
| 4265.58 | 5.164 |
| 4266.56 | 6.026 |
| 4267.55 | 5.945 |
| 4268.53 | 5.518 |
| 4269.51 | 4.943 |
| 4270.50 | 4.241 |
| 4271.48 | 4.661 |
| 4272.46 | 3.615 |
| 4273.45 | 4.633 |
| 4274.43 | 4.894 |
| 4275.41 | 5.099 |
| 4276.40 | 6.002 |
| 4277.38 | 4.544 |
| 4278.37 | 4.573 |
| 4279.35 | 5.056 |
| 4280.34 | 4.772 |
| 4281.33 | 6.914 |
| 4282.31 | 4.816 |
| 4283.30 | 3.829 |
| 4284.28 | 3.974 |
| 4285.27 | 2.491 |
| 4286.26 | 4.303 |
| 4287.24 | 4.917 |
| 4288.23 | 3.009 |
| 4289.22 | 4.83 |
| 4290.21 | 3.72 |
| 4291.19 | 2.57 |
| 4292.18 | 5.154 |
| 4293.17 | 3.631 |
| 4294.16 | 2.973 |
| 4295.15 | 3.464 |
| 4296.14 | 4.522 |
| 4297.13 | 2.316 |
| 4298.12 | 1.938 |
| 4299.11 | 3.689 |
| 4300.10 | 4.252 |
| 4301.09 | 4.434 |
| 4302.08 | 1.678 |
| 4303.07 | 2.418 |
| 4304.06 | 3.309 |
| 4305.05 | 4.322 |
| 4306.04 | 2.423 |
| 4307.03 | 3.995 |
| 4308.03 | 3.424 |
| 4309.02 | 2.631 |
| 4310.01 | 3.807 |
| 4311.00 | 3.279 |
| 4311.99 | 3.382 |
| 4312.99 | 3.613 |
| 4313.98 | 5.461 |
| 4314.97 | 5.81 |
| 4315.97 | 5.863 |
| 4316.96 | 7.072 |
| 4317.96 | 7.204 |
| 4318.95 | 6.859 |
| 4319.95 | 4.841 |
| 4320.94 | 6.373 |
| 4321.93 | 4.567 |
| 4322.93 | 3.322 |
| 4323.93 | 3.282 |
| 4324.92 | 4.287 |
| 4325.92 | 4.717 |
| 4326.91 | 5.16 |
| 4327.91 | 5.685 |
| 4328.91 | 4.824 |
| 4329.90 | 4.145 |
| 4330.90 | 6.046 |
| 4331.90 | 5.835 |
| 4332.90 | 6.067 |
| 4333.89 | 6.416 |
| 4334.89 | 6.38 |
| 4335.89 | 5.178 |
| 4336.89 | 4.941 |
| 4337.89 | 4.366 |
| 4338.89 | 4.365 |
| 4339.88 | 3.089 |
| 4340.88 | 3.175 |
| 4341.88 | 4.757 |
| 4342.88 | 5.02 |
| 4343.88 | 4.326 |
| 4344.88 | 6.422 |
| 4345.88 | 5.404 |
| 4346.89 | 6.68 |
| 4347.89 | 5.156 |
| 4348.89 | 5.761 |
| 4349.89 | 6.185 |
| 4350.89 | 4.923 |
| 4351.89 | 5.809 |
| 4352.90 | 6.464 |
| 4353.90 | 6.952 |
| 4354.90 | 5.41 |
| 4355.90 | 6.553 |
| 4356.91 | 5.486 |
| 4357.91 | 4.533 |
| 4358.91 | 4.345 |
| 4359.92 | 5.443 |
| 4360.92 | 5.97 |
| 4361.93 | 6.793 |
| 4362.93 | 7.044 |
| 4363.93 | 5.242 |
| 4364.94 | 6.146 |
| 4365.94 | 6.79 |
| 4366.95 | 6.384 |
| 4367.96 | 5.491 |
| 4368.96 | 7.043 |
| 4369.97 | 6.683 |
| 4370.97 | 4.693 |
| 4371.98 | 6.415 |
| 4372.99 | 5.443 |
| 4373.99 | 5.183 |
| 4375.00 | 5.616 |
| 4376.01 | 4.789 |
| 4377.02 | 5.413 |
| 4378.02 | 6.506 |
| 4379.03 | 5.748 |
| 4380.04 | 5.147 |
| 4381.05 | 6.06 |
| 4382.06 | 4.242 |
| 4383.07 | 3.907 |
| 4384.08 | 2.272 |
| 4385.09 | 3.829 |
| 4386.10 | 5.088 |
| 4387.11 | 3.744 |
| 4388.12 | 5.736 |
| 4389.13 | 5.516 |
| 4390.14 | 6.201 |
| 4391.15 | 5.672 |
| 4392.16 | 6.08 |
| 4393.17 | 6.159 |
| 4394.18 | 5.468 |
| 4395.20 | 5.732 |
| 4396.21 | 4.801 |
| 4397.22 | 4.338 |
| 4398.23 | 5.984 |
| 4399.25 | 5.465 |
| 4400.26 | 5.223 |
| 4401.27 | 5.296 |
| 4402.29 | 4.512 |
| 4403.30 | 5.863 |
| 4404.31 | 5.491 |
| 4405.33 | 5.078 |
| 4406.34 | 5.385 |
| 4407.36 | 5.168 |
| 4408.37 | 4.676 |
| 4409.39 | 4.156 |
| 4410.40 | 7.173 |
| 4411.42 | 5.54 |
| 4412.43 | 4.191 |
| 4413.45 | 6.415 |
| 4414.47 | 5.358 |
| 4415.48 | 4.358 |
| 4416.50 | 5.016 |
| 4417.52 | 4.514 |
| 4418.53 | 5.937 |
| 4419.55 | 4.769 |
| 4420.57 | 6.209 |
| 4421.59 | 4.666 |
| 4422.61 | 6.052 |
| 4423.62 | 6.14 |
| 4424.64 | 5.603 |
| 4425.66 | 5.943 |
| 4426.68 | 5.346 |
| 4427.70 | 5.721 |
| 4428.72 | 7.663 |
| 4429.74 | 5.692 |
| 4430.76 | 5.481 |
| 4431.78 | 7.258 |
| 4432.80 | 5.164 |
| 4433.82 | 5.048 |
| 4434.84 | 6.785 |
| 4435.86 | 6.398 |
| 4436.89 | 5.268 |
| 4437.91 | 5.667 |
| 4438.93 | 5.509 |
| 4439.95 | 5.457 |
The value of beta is 2.0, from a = 94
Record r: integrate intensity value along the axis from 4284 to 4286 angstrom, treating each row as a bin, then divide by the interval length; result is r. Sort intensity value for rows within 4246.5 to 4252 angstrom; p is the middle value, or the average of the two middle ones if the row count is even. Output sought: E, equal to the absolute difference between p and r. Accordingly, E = 1.1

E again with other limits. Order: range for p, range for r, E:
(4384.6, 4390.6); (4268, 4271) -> 0.4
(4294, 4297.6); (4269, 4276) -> 1.4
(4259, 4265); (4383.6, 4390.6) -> 0.1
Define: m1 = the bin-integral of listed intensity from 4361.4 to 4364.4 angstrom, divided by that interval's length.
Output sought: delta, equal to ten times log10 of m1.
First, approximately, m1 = 6.4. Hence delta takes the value 8.05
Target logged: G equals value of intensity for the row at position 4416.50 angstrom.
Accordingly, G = 5.016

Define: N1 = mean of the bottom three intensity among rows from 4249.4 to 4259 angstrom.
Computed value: 3.3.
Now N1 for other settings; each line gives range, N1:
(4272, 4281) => 4.2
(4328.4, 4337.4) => 4.6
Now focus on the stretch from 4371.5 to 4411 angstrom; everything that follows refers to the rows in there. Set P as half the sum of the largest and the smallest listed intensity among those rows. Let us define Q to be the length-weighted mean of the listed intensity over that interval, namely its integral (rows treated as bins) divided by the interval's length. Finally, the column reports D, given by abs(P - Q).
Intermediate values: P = 4.7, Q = 5.2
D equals 0.52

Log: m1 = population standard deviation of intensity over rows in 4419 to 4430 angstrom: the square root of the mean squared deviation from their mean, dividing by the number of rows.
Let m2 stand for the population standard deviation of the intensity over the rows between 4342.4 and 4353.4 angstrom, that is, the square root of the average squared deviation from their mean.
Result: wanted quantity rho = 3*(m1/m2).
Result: 3.2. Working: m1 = 0.77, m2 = 0.72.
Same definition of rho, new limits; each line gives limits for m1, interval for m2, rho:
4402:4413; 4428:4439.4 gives 2.9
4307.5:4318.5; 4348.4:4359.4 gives 5.8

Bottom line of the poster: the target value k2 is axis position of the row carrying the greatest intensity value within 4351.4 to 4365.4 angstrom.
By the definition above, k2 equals 4362.93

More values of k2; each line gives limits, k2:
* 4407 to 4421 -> 4410.40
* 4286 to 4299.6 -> 4292.18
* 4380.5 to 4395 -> 4390.14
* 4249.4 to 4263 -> 4259.69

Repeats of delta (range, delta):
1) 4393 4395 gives 7.58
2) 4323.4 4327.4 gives 6.39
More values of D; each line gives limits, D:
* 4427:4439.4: 0.39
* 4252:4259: 0.21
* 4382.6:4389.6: 0.29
